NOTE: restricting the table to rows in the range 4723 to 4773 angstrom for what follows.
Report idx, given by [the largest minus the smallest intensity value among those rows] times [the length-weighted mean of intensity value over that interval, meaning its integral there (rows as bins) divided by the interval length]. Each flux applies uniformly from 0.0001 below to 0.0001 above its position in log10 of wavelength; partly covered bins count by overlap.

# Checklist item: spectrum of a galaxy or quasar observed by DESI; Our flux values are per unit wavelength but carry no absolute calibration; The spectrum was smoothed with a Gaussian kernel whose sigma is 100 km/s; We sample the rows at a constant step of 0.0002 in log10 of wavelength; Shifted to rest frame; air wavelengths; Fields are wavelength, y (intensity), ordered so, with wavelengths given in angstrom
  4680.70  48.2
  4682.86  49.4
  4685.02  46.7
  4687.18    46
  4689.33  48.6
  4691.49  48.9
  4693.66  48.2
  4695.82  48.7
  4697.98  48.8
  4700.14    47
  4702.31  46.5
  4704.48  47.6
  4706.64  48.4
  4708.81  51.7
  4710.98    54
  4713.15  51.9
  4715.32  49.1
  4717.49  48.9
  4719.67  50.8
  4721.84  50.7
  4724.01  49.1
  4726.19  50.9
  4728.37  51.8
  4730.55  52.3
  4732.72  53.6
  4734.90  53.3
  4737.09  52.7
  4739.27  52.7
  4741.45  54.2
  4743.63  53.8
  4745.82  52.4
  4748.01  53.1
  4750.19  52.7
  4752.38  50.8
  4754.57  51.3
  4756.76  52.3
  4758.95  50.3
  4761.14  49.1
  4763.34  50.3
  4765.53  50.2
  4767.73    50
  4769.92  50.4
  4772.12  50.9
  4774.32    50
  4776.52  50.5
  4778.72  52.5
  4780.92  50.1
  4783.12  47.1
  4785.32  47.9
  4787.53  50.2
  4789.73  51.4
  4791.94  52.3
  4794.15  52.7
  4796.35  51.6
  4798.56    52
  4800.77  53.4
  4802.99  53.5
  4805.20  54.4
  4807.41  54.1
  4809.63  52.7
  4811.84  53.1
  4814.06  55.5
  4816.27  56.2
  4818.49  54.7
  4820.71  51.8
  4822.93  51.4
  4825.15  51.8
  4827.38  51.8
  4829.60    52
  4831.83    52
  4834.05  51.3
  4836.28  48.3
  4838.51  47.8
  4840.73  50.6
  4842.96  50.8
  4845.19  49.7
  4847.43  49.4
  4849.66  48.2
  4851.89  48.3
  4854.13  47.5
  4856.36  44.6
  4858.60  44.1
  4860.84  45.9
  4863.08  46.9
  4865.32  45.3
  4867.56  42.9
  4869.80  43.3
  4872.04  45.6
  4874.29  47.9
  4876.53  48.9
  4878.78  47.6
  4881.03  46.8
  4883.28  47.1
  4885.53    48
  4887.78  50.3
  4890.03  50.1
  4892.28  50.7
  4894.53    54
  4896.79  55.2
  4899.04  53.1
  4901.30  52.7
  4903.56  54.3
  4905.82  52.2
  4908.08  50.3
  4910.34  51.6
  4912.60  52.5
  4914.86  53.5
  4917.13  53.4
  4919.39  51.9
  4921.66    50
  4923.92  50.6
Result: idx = 263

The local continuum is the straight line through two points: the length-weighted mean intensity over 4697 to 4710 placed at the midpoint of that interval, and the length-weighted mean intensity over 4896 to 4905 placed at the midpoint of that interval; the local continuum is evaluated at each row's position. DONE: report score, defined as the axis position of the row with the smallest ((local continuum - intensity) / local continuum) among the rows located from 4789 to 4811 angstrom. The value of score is 4805.20 angstrom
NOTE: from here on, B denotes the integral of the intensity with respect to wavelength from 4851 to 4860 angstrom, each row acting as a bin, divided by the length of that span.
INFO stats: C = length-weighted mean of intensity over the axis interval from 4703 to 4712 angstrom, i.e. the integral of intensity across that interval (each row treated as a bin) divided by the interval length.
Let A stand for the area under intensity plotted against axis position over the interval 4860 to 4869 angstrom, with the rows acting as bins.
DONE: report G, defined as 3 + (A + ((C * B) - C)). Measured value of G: 2672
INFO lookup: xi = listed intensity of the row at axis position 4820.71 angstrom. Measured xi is 51.8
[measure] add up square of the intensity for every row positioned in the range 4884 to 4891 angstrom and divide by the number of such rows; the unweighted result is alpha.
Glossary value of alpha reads 2448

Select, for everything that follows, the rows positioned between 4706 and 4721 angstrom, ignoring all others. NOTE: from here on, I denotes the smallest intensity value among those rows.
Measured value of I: 48.4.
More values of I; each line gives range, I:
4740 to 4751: 52.4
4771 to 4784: 47.1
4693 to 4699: 48.2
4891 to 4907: 50.7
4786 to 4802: 50.2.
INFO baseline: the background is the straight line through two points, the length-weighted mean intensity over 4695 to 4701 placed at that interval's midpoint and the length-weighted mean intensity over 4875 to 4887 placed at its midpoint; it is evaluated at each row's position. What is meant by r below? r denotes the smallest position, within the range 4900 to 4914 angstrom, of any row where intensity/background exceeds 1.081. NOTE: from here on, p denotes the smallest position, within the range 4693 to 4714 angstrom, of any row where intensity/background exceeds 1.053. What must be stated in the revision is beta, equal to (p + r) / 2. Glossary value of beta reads 4805.1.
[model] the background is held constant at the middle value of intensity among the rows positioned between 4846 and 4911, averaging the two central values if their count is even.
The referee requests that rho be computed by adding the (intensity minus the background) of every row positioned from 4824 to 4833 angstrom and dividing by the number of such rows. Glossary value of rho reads 4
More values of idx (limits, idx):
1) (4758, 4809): 373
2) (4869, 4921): 601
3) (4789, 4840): 440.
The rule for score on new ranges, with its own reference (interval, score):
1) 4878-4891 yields 4887.78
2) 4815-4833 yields 4816.27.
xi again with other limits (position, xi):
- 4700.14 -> 47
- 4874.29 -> 47.9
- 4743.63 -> 53.8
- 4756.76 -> 52.3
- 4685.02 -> 46.7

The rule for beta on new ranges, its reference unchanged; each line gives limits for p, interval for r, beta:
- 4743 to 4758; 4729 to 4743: 4737.1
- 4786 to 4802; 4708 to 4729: 4750.4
